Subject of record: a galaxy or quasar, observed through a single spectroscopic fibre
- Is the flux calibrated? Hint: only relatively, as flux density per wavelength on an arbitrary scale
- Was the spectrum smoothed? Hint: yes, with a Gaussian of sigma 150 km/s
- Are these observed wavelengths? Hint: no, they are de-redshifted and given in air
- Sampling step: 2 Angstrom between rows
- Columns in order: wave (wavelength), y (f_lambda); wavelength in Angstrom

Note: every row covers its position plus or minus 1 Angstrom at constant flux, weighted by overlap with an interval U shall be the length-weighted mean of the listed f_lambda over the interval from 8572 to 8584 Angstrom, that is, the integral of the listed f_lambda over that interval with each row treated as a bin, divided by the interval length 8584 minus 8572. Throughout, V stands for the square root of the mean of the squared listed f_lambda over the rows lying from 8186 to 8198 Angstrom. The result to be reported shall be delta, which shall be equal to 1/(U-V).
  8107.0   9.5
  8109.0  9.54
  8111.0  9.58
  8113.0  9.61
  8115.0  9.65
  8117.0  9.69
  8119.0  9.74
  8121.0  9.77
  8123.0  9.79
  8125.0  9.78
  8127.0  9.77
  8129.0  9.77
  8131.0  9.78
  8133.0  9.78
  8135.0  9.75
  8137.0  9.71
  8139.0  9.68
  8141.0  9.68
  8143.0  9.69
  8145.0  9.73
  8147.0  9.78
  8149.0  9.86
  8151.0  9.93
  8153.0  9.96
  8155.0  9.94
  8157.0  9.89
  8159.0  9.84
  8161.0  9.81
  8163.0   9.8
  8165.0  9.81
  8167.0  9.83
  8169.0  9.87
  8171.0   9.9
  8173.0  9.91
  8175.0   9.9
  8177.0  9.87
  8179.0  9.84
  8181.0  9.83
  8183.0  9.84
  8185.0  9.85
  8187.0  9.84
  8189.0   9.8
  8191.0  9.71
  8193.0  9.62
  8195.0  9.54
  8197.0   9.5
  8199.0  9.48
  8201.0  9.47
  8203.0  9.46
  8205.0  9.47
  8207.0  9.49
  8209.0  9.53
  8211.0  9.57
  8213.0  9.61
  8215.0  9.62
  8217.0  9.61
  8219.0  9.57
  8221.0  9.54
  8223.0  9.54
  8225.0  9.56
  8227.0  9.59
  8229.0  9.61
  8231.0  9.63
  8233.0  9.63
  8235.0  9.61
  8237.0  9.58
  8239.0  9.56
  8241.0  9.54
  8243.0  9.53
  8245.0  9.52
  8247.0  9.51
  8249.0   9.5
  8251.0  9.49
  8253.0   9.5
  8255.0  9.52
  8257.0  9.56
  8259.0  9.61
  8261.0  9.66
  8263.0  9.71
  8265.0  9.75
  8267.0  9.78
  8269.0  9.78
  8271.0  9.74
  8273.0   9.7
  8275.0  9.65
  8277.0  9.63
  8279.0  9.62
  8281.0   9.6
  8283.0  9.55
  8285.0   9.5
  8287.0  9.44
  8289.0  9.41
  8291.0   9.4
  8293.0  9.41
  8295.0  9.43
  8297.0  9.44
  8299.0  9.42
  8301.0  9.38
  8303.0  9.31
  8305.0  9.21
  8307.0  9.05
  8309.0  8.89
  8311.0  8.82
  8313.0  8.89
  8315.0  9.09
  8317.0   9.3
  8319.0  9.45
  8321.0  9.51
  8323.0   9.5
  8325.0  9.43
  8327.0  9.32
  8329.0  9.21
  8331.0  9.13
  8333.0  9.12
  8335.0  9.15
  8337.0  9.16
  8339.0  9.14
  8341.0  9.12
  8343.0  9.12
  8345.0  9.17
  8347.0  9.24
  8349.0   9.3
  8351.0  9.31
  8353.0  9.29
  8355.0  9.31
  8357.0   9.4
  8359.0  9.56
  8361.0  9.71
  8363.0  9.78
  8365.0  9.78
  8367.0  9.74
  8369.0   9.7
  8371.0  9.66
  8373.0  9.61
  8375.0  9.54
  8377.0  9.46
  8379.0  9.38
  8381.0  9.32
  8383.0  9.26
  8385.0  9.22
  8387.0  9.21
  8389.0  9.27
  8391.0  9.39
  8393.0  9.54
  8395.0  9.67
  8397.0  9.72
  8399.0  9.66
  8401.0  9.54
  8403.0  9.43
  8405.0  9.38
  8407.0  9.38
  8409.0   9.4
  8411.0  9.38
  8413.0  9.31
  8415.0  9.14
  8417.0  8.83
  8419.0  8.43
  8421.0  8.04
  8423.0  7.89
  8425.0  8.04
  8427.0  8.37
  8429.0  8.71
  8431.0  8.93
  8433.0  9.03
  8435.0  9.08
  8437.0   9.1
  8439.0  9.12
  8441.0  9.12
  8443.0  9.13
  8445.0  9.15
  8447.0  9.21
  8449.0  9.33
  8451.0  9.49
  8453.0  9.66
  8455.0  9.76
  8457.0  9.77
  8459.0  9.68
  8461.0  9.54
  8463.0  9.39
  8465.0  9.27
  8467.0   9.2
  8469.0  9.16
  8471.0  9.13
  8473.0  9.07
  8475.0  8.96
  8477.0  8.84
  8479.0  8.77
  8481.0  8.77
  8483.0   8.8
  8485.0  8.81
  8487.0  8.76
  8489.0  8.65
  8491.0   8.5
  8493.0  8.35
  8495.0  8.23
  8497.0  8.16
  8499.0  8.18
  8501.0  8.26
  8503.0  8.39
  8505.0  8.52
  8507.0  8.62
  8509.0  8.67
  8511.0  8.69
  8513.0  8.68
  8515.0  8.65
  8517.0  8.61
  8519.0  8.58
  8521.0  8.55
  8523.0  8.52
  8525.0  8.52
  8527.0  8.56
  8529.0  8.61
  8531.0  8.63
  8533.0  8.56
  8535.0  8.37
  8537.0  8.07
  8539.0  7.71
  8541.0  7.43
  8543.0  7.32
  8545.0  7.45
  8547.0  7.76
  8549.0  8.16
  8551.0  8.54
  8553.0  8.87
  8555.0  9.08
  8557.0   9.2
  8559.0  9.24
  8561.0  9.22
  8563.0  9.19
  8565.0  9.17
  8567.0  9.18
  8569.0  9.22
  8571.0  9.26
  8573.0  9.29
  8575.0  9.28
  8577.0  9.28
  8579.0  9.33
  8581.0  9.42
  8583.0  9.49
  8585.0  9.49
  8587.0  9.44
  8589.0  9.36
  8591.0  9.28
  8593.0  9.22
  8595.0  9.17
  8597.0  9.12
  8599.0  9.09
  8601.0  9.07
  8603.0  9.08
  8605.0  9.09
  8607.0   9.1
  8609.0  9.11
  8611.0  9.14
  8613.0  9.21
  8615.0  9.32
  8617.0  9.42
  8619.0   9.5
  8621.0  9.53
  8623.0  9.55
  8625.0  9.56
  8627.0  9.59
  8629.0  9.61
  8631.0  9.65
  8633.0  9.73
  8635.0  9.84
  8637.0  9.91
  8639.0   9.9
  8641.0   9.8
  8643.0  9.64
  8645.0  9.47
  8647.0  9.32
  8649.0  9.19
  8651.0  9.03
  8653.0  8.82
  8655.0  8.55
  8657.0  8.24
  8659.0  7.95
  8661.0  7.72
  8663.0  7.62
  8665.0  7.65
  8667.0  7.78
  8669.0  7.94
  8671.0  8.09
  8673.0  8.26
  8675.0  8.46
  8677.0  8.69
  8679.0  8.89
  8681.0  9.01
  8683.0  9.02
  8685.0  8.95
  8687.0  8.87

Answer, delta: -3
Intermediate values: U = 9.35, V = 9.67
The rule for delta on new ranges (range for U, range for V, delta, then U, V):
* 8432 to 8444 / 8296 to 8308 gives -5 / 9.10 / 9.30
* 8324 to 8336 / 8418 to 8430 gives 1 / 9.23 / 8.25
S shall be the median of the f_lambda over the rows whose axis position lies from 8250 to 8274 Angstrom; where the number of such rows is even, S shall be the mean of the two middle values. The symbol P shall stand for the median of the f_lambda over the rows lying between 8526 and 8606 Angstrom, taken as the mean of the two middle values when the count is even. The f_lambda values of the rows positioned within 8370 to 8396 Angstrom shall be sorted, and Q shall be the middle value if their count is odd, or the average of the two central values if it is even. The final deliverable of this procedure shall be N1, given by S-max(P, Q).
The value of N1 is 0.3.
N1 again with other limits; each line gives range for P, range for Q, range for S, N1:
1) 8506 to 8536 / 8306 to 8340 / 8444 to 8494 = 0.0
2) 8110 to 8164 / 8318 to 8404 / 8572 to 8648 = -0.4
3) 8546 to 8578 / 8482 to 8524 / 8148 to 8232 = 0.6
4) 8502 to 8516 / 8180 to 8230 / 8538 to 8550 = -2.0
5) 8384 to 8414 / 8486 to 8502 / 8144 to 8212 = 0.4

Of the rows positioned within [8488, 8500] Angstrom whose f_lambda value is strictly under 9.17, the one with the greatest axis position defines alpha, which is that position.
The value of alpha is 8499.0 Angstrom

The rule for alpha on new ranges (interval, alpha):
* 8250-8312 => 8311.0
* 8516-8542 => 8541.0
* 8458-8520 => 8519.0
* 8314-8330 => 8315.0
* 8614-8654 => 8653.0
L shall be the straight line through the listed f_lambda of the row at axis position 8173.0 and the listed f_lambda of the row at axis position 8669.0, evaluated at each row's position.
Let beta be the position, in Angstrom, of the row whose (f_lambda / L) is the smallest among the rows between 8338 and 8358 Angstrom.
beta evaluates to 8341.0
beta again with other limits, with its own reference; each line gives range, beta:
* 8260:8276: 8261.0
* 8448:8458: 8449.0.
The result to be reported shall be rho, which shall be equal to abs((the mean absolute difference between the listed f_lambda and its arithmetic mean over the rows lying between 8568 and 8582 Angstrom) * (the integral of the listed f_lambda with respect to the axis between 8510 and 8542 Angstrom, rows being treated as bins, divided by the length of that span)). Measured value 0.37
